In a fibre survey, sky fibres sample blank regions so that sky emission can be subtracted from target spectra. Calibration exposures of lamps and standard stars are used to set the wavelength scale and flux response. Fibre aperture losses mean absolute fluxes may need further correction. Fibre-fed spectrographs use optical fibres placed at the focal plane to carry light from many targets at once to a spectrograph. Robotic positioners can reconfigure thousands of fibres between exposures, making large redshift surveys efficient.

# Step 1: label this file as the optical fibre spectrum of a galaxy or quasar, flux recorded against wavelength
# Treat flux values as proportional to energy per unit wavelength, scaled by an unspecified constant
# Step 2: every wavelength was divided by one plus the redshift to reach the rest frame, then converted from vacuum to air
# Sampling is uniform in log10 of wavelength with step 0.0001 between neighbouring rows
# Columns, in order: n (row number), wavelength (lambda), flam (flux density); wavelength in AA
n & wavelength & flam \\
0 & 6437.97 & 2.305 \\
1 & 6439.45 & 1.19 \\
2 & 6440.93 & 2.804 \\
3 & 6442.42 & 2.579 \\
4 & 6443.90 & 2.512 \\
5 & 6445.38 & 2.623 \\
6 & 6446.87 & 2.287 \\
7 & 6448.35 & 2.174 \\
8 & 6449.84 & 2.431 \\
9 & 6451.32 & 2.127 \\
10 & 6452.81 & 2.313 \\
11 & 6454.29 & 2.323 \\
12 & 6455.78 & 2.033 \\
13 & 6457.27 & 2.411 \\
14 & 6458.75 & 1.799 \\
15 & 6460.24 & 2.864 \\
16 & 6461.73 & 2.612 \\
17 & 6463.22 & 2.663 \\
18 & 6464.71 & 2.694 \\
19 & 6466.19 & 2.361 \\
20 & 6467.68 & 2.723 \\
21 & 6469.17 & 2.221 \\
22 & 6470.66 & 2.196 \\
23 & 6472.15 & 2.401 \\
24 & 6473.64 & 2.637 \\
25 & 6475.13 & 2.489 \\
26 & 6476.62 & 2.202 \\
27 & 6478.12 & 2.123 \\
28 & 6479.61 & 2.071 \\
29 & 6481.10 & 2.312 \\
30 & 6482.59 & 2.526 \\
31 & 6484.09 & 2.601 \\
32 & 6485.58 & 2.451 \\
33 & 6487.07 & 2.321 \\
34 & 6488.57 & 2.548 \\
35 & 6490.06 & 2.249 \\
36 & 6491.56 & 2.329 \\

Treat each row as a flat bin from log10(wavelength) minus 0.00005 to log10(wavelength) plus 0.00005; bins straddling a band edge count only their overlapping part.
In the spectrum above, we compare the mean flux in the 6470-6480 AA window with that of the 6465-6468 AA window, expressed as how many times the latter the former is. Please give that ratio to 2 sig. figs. 0.91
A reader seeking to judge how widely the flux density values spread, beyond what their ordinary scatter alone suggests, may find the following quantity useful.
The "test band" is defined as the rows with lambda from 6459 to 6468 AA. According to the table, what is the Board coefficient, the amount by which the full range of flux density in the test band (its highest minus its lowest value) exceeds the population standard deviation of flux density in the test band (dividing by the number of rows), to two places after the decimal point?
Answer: 0.35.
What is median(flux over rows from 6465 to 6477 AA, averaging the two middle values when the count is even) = 2.38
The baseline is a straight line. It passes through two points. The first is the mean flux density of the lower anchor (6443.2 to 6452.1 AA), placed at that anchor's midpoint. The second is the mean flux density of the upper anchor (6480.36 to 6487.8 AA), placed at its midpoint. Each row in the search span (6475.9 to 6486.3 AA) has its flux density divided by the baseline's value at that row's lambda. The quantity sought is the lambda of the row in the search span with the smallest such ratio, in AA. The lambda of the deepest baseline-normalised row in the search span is 6479.61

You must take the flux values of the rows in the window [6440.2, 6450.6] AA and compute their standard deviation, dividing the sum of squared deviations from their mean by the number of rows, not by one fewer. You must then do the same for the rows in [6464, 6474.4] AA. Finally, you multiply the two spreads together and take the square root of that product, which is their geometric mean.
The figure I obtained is 0.201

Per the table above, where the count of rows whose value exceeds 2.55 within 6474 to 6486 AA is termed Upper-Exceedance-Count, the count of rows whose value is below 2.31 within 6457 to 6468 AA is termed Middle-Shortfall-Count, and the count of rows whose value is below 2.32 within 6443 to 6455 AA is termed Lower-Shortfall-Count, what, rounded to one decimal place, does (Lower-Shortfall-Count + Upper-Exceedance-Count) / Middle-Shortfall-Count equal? 5.0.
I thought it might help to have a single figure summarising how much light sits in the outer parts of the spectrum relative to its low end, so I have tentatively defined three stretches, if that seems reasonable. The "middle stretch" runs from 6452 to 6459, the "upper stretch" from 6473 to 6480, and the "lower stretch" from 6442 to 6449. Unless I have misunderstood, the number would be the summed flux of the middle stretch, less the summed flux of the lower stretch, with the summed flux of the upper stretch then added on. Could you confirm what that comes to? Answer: 10.2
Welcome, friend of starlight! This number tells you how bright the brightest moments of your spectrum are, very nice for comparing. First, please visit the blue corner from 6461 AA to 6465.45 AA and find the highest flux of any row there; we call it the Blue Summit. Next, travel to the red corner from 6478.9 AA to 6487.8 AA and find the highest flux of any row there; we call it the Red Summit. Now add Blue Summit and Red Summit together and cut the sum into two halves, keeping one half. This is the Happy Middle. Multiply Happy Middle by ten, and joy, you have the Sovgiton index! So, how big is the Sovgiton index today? 26.5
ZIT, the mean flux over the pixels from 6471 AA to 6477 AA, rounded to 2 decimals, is 2.43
